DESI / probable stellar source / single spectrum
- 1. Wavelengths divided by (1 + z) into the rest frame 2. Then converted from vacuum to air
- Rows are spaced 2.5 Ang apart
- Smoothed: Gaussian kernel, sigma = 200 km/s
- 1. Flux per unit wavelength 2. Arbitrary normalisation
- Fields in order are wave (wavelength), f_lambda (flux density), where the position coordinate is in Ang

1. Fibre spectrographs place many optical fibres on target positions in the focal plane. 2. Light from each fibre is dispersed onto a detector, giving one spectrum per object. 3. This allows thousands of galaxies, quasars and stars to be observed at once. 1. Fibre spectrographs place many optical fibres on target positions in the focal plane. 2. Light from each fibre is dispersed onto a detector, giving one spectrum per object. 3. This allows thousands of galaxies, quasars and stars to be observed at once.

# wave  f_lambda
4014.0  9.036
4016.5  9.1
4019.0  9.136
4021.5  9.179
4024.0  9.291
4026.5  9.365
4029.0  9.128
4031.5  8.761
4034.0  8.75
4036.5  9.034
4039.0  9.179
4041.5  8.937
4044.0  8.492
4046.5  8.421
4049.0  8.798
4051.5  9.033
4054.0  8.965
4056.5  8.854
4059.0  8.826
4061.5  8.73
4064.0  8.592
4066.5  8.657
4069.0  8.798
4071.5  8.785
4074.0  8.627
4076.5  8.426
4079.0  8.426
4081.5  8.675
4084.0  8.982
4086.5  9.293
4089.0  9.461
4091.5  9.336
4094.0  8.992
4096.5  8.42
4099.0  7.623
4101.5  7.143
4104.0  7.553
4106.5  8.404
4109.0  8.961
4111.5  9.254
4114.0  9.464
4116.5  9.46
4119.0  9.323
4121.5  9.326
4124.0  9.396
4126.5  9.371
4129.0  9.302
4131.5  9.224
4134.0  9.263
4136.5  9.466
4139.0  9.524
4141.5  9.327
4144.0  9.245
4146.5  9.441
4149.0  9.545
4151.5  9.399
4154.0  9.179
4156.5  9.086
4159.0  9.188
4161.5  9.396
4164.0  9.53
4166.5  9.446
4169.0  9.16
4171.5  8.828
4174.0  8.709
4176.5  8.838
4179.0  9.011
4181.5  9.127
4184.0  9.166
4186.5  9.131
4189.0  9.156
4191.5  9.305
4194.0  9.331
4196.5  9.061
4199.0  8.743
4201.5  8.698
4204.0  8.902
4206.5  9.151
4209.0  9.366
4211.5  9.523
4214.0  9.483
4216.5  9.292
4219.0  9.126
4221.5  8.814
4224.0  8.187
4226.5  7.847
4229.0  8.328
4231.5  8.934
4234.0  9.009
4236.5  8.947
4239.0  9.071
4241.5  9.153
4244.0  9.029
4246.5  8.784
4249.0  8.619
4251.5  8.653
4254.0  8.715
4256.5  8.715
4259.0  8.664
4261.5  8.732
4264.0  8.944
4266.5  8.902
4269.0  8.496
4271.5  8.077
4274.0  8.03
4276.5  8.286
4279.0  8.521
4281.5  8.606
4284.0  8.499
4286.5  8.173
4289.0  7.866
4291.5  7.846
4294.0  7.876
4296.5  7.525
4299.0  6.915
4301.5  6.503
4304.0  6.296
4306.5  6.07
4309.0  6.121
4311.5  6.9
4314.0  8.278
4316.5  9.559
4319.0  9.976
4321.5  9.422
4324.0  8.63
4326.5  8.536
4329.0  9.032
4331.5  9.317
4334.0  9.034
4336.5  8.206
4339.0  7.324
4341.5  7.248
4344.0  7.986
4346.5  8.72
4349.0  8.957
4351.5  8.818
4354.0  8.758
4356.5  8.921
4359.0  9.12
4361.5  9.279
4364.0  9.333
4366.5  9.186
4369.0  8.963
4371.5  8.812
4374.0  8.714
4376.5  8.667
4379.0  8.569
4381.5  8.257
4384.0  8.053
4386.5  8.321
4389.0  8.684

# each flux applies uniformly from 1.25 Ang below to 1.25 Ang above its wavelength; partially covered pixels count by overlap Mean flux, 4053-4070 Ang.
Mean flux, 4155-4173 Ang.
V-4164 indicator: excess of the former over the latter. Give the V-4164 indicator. -0.5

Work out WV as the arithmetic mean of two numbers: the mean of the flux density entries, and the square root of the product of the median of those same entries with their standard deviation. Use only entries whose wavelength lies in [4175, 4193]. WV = 5.1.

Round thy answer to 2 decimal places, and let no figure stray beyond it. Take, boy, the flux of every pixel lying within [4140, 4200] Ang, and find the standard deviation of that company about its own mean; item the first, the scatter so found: 0.23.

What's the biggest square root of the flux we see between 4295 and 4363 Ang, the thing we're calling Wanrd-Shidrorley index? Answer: 3.16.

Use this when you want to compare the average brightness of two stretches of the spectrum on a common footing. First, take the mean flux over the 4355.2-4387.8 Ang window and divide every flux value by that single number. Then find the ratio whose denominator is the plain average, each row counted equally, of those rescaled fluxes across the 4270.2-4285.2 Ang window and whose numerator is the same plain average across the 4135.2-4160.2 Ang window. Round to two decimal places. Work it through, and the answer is 1.12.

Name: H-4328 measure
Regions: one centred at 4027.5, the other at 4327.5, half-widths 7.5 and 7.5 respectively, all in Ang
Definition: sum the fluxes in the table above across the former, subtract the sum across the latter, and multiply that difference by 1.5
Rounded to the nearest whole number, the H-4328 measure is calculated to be 1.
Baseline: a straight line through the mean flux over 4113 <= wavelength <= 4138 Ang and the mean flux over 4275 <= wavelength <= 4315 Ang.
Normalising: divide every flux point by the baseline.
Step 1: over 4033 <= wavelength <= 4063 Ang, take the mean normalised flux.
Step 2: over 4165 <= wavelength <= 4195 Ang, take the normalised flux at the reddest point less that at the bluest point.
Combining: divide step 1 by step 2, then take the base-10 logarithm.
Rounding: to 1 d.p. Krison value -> 1.6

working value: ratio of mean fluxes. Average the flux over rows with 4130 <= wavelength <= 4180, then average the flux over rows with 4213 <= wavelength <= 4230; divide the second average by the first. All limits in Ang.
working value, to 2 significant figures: 0.94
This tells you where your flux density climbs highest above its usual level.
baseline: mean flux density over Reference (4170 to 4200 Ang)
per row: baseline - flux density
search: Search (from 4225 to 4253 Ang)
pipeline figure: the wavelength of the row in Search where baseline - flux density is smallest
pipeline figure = 4241.5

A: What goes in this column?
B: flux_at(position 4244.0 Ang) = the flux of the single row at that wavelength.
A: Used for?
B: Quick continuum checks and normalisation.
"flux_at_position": 9.029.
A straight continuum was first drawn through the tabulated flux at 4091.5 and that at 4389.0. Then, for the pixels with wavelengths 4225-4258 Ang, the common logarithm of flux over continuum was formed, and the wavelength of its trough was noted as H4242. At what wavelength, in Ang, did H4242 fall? 4226.5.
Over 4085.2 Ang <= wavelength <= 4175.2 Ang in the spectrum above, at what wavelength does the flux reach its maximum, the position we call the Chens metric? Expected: 4149.0 Ang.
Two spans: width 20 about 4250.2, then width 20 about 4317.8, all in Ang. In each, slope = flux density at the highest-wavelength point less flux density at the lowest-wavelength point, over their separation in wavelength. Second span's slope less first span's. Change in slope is 0.166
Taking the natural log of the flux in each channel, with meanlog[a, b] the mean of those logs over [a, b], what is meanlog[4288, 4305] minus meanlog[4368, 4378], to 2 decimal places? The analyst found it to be -0.19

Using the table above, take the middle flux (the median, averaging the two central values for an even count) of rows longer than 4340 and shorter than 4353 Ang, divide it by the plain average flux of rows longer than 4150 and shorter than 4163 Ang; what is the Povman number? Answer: 0.94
